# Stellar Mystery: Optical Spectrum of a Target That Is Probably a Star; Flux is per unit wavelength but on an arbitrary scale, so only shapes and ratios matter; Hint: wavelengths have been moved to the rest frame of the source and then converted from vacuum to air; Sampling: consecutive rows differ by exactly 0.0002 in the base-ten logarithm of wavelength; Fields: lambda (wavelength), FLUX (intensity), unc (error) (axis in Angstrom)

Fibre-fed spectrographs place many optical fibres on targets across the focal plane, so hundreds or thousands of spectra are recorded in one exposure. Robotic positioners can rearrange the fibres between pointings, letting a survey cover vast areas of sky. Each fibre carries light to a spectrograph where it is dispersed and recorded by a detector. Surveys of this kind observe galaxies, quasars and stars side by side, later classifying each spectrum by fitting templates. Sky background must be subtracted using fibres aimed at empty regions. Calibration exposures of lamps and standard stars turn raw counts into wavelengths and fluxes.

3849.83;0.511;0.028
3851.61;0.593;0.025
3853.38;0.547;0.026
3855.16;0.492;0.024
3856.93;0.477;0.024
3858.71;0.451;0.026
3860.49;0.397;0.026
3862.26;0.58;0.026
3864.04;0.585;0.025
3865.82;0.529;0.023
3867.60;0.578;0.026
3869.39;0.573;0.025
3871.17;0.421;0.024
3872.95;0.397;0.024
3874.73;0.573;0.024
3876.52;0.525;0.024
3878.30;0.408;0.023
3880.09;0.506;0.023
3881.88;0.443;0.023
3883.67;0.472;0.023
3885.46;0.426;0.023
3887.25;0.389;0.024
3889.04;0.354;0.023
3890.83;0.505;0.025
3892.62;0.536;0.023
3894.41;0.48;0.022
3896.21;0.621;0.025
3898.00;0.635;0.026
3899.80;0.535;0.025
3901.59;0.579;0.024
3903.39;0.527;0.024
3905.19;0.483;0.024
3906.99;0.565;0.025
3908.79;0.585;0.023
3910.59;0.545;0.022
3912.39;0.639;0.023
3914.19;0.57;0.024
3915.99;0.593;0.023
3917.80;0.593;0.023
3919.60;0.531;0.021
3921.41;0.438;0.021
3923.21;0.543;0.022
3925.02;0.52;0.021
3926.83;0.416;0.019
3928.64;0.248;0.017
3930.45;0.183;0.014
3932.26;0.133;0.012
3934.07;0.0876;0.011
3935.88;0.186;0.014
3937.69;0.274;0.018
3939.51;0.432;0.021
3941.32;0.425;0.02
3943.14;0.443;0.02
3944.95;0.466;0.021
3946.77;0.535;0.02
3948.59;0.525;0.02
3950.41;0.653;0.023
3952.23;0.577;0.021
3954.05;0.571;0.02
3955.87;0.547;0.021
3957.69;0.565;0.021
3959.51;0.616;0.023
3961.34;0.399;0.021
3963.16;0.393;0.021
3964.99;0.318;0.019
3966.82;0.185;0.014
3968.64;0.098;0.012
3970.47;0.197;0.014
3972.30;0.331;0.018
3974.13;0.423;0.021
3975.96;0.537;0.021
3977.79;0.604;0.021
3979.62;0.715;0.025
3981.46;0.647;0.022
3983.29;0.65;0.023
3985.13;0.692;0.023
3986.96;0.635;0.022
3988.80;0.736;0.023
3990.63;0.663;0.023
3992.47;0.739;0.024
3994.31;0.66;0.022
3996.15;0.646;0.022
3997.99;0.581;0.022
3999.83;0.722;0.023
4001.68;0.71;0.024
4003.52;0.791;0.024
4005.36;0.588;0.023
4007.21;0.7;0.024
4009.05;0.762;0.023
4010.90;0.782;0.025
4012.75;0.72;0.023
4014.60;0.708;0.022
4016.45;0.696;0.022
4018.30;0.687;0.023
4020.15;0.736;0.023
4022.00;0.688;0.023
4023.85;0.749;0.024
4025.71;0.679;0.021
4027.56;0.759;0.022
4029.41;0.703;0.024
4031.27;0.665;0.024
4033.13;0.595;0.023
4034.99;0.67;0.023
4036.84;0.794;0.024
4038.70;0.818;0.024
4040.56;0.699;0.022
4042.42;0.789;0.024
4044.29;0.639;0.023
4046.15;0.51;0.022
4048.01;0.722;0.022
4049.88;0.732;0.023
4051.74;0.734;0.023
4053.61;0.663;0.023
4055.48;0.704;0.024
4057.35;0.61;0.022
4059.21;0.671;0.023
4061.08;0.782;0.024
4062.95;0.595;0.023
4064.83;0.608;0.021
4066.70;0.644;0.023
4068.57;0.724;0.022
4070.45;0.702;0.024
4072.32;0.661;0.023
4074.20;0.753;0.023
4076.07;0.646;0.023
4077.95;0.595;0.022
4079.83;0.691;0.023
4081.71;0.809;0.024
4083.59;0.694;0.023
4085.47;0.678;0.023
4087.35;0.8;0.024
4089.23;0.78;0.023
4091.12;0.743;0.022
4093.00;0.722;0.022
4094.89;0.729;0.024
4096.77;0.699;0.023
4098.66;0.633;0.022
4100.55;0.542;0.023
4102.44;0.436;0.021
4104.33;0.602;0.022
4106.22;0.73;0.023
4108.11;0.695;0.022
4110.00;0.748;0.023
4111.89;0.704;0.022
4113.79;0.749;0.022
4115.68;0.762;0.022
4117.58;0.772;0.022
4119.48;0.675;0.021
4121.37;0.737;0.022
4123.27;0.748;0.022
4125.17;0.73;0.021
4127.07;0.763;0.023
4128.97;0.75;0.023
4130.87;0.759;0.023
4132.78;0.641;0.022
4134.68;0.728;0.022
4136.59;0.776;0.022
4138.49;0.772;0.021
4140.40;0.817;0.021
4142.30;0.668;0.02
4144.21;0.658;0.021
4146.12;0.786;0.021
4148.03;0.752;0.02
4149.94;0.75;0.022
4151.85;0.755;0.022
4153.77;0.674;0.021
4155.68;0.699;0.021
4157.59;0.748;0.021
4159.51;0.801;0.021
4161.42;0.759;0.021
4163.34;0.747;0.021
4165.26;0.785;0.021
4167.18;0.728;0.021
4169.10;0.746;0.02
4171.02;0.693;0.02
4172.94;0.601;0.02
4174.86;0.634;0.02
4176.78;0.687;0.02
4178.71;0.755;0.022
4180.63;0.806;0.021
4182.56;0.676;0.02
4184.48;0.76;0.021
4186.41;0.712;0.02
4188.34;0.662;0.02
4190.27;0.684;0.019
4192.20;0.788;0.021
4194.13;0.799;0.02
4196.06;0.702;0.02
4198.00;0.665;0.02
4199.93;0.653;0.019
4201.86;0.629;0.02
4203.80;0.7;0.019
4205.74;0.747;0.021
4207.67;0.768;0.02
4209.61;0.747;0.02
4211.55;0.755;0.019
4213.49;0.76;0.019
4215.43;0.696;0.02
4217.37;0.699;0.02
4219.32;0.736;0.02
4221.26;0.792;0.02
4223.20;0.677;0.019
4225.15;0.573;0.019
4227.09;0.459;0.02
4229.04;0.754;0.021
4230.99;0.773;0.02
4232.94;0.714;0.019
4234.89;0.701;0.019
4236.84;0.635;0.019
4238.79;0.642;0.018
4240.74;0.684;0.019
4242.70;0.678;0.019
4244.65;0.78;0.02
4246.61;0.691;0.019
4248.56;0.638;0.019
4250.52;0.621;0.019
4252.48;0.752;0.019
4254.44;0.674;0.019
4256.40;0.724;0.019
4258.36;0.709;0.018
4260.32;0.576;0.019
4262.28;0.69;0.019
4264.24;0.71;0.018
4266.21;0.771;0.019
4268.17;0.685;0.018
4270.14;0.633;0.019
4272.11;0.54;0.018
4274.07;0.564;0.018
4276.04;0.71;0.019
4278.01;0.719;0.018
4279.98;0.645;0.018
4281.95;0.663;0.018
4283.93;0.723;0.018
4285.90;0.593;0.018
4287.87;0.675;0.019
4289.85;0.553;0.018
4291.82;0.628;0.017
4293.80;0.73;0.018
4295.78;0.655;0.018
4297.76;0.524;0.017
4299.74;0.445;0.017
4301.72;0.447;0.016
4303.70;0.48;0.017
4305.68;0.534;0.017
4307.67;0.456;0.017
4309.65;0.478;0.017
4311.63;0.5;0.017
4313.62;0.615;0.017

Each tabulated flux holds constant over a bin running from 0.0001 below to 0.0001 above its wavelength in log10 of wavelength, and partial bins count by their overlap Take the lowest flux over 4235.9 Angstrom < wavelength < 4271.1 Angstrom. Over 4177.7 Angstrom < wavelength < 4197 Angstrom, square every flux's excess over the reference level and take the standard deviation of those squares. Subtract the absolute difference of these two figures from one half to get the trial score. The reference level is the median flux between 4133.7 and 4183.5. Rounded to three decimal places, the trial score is -0.074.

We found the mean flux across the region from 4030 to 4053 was 0.697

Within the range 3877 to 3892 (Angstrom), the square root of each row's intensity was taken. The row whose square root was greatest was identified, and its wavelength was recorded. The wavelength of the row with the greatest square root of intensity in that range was 3880.09 Angstrom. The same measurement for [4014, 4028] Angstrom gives 4027.56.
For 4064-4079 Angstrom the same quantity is 4074.20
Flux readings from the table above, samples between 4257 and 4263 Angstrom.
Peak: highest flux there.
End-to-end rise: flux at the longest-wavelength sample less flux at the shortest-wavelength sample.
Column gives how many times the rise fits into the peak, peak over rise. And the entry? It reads -37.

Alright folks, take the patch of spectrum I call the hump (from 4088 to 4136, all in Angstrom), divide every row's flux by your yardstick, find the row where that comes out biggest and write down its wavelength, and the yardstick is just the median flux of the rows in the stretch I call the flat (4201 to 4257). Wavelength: 4089.23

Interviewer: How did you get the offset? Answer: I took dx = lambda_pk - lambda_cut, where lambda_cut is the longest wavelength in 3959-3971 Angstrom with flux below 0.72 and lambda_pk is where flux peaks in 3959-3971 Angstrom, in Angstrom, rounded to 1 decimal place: -11.0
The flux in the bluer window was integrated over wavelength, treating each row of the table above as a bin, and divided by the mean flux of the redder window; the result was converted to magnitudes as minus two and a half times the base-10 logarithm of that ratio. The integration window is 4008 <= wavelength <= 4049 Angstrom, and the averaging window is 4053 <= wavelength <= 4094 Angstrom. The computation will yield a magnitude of -4.05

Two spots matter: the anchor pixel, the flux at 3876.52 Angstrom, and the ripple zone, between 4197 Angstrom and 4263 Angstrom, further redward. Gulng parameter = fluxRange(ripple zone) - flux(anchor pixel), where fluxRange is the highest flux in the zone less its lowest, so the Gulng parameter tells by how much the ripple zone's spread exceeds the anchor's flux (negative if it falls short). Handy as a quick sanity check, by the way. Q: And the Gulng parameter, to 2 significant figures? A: -0.19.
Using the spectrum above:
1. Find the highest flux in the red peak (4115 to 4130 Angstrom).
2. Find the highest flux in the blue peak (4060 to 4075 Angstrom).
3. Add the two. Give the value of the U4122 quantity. 1.55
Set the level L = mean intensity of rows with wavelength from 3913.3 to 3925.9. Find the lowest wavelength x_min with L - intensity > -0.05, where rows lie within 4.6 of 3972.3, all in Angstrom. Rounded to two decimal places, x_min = 3968.64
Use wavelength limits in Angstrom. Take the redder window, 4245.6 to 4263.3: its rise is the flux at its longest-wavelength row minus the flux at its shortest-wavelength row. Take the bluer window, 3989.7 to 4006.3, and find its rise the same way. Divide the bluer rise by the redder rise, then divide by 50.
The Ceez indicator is 1.50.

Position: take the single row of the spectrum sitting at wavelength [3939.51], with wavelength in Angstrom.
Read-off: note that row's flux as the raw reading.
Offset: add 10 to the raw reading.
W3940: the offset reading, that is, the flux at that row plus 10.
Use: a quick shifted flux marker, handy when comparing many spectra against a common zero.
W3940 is 10.43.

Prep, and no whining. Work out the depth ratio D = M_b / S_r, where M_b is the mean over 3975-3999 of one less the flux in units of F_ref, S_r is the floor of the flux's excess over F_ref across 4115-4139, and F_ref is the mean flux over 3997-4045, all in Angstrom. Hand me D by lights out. -1.14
